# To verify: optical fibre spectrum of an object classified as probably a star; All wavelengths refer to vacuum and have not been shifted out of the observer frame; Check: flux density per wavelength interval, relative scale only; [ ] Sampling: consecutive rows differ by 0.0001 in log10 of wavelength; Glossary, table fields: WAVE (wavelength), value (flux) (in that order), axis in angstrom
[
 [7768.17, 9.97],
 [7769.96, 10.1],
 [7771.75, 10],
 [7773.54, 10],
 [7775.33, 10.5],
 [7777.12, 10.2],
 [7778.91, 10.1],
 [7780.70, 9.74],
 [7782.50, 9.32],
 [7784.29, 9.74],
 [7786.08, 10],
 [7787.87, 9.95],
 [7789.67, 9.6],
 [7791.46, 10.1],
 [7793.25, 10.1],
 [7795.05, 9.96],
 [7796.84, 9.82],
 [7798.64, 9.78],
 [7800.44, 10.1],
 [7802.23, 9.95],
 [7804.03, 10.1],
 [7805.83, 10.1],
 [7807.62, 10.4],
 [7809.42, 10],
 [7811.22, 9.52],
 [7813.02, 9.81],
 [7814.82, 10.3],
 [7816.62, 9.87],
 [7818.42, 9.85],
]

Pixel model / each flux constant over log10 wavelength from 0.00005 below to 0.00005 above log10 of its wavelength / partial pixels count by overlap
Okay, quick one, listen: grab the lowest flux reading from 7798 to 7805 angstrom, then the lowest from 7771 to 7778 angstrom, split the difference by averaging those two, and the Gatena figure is 9.89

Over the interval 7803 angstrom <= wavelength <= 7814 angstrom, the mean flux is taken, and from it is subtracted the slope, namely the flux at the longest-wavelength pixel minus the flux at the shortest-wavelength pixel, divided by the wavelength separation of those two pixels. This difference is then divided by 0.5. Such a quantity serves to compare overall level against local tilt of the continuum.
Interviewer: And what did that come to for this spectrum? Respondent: 20.0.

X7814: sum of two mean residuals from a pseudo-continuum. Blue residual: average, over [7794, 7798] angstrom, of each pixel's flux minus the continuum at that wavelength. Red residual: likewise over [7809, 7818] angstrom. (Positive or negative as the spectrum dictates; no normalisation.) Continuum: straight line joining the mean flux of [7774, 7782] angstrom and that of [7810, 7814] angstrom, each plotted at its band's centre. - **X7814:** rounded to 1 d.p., 0.2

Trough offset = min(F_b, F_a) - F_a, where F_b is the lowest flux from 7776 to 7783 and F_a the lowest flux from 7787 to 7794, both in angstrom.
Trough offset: -0.28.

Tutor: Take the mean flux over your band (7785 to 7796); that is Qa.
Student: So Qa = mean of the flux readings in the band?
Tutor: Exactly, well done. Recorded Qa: 10.0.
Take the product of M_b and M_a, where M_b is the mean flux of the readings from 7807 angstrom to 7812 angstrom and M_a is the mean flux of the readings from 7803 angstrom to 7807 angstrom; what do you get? 101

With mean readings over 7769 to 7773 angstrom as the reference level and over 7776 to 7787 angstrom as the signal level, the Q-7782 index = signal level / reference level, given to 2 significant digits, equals 0.98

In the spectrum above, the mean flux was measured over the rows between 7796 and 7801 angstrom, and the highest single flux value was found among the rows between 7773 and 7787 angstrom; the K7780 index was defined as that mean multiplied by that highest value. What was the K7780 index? 104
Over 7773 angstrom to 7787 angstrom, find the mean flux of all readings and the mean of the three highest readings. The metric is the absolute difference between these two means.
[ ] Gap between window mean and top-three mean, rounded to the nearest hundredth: 0.32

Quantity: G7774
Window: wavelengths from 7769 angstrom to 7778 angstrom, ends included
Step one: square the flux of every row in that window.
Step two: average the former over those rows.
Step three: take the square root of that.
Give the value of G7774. 10.2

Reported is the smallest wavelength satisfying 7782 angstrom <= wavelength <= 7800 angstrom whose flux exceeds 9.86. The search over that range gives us 7786.08 angstrom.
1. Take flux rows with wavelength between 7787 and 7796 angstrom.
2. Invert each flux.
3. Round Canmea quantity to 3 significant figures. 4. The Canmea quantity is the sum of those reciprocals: 0.503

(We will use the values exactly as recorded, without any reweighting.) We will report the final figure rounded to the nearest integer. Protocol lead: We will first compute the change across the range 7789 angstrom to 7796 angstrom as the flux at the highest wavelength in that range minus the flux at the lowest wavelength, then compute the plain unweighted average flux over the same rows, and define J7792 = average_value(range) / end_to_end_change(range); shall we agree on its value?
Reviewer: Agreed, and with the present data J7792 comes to 28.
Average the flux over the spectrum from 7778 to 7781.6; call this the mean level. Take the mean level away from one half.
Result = -9.42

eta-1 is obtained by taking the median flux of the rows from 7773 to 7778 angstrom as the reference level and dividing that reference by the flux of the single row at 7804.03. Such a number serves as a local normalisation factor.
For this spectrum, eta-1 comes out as 1.01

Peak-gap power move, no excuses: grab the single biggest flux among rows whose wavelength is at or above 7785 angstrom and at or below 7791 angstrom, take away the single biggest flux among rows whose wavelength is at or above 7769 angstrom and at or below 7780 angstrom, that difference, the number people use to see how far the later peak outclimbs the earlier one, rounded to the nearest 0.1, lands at -0.5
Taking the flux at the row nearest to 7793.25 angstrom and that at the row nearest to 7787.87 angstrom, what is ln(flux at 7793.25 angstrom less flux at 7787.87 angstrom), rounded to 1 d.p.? -1.9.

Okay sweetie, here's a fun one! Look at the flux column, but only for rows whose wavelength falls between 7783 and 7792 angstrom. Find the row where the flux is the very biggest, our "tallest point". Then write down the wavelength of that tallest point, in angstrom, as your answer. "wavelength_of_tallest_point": 7791.46 angstrom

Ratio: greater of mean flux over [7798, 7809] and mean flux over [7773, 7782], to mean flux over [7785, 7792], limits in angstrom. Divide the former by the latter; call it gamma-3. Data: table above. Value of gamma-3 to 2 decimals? 1.02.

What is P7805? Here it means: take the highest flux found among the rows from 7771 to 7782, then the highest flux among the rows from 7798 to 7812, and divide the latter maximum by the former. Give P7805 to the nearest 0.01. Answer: 0.99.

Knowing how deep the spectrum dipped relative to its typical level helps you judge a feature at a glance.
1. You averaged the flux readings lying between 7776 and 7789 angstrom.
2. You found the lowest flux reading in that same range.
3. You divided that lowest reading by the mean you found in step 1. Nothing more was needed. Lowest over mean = 0.945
